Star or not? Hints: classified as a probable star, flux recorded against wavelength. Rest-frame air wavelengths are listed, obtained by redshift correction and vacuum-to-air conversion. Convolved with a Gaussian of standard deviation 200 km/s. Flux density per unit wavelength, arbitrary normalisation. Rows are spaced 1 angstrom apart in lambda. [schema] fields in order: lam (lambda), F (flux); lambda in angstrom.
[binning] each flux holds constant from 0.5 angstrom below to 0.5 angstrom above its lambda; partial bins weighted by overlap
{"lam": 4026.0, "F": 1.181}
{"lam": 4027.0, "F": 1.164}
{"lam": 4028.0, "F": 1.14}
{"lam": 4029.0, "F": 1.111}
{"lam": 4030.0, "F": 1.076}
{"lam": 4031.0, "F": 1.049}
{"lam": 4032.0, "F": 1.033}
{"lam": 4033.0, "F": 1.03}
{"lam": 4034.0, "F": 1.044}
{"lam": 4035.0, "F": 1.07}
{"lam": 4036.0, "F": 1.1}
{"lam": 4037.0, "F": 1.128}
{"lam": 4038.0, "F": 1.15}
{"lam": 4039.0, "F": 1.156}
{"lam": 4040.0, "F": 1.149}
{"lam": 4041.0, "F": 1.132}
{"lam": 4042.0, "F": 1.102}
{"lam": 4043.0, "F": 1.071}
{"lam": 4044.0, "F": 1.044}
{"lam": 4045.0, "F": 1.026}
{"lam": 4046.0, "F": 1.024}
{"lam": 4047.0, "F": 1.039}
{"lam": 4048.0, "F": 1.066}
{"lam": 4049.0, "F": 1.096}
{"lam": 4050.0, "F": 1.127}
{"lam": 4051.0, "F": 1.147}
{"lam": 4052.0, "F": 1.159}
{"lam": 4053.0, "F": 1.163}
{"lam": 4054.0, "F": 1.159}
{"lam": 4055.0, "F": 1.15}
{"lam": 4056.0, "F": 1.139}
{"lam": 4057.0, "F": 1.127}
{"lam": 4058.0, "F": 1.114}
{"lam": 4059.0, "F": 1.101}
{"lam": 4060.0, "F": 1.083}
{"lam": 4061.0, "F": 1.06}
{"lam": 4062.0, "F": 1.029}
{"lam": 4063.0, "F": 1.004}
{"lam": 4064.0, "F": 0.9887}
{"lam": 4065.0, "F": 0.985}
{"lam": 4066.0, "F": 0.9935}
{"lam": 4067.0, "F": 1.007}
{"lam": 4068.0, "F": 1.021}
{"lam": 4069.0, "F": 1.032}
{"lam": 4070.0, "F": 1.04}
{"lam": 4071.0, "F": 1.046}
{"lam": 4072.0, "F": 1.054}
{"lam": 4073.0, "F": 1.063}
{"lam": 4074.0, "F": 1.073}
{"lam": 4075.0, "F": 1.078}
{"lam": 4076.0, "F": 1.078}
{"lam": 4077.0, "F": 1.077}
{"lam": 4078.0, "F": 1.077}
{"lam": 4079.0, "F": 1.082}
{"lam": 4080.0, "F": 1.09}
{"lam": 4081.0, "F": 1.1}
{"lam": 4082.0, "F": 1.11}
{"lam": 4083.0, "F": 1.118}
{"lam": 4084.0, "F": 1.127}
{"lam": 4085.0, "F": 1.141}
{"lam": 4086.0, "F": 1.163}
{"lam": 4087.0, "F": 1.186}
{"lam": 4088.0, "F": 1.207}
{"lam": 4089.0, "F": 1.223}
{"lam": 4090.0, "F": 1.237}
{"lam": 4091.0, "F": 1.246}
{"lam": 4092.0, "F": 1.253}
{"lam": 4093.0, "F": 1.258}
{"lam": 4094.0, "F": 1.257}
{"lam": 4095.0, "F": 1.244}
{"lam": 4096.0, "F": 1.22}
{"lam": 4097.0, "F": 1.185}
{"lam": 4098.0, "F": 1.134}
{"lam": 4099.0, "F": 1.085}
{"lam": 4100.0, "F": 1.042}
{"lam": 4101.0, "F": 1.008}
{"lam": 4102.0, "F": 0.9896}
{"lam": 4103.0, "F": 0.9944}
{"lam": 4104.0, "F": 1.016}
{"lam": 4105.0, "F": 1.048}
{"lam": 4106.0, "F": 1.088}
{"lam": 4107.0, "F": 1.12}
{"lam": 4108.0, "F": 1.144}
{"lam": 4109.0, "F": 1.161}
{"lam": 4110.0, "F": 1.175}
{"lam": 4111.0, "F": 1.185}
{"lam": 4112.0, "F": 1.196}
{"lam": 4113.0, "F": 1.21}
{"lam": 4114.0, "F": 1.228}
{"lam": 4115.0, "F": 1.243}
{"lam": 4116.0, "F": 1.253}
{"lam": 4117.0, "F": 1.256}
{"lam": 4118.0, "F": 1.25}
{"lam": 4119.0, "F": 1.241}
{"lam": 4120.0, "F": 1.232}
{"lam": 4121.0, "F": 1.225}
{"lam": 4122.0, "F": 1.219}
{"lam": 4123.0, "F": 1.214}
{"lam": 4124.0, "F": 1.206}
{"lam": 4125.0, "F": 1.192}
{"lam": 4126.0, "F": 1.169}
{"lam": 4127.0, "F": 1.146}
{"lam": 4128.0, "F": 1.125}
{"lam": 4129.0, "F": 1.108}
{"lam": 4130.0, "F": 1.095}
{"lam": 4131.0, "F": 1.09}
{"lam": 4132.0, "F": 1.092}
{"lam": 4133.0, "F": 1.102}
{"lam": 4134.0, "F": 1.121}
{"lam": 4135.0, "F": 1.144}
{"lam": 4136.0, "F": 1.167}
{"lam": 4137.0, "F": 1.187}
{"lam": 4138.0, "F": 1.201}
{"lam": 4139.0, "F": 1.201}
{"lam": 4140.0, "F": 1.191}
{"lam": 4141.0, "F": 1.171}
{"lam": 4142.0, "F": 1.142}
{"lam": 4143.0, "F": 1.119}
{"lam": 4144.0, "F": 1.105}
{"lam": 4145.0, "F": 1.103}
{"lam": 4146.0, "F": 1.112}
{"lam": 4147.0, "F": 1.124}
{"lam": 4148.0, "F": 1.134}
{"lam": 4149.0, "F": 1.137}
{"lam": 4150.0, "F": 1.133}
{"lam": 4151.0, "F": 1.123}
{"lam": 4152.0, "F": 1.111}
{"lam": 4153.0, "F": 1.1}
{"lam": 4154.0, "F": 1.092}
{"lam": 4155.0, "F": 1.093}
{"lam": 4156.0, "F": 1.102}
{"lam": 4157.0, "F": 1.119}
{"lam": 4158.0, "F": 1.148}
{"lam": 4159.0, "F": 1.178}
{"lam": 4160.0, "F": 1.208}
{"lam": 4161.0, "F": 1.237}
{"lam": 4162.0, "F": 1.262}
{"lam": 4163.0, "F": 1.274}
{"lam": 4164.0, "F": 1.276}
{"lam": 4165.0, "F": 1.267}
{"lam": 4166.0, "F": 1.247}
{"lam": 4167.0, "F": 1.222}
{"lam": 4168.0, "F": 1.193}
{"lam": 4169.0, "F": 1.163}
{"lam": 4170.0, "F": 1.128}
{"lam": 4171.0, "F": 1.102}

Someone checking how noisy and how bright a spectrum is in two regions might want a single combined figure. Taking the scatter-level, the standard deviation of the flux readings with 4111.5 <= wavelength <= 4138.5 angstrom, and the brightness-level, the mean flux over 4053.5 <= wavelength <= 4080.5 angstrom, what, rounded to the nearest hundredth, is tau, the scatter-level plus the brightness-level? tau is 1.12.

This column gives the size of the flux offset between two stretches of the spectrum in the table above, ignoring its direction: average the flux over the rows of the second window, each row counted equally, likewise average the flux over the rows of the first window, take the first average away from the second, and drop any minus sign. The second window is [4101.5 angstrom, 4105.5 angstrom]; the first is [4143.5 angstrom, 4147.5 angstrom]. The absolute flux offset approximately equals 0.10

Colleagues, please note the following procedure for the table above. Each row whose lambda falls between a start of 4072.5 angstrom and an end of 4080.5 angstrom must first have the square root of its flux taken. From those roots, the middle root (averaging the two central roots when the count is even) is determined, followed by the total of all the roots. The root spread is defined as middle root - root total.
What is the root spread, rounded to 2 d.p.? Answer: -7.27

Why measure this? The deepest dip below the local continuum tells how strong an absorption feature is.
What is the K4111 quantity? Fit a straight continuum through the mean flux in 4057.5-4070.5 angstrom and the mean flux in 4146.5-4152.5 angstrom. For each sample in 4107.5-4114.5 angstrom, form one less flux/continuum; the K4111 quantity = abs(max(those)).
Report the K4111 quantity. 0.06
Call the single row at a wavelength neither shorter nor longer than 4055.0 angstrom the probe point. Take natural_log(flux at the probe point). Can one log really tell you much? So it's 0.14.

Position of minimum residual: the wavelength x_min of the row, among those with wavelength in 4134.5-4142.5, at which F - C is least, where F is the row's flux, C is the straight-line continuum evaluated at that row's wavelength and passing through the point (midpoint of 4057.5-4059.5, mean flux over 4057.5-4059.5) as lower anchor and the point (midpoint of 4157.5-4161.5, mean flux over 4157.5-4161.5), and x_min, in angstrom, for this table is 4142.0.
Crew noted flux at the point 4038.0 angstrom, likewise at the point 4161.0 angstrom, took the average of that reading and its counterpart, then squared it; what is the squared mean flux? 1.42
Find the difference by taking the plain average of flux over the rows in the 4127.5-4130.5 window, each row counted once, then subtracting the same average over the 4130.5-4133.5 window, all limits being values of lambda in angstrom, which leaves 0.01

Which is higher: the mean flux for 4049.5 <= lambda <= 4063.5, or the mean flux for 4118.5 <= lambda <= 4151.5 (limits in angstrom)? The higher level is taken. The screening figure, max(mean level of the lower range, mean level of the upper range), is 1.15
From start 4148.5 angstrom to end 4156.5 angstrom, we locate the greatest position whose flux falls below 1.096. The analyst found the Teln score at 4155.0 angstrom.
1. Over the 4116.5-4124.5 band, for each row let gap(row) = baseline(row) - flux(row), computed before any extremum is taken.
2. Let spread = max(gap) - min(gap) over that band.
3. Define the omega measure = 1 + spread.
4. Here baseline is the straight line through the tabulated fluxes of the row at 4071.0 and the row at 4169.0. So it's 1.058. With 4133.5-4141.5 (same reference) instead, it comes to 1.075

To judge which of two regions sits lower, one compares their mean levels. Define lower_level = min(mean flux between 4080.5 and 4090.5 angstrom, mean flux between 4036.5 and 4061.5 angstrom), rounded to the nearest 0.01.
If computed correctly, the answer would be 1.11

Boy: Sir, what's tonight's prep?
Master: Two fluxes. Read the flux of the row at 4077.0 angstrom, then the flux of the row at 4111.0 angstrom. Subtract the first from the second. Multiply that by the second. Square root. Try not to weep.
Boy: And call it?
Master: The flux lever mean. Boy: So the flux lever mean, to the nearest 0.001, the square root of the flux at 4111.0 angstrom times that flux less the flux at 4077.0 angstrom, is 0.358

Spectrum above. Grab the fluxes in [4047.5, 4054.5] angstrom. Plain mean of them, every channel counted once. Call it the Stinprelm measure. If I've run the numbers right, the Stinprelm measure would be 1.13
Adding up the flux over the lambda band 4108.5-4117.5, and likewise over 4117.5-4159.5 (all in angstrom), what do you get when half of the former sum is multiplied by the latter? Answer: 263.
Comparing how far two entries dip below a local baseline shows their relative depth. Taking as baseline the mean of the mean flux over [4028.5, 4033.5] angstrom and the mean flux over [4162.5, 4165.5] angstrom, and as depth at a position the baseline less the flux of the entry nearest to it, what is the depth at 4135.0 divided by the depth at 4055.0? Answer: 1.4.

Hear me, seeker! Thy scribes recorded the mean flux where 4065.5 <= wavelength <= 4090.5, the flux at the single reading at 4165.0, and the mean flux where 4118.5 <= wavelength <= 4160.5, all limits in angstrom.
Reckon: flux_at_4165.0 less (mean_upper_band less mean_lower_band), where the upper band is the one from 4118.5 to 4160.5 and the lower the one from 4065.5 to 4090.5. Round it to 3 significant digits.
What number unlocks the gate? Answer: 1.22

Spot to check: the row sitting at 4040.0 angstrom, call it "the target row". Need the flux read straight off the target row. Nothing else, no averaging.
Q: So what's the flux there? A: 1.149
